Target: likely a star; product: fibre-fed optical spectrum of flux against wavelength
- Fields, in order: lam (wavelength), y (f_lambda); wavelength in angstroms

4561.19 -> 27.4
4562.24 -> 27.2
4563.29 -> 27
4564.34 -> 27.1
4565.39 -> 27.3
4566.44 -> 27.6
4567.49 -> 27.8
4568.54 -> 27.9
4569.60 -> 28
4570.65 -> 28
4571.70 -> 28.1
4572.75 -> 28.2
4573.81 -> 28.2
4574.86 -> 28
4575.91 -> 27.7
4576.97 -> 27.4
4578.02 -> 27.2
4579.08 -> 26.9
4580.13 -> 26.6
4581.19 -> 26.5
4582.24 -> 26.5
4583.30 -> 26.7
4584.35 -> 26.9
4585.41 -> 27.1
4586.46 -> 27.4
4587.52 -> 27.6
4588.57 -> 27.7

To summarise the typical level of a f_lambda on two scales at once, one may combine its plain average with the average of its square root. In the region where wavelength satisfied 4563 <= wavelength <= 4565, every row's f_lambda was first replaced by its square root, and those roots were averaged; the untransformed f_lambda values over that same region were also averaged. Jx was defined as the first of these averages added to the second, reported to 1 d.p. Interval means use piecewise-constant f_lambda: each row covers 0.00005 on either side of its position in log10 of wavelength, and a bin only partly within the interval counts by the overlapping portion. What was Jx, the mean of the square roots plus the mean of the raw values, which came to 32.3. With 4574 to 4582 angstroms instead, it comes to 32.4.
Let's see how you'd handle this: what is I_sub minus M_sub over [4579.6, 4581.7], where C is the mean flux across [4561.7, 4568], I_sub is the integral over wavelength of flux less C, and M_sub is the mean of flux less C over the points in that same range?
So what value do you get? -0.9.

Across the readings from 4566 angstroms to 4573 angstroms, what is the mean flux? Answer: 27.9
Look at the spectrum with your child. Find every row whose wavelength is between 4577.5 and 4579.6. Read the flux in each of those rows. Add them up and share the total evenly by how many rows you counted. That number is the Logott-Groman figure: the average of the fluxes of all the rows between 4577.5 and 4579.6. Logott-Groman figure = 27.0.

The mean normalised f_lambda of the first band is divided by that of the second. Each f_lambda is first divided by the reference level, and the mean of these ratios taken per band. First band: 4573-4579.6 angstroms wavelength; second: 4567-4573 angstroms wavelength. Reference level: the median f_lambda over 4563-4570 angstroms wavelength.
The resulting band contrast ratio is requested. 0.98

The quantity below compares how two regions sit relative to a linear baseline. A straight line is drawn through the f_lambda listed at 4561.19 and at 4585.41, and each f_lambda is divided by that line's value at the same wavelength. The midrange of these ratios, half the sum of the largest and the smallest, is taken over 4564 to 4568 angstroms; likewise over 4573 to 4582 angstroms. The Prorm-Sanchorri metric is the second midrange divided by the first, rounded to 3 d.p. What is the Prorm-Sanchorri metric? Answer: 1.002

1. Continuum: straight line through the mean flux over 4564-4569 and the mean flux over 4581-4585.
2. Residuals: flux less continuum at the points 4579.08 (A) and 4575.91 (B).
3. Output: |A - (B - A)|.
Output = 0.6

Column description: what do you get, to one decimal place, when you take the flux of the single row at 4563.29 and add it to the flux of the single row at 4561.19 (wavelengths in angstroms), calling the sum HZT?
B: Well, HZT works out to 54.4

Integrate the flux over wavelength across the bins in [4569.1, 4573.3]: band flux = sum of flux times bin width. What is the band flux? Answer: 118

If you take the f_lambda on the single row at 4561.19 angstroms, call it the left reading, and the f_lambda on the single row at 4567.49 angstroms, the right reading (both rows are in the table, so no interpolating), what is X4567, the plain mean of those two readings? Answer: 27.6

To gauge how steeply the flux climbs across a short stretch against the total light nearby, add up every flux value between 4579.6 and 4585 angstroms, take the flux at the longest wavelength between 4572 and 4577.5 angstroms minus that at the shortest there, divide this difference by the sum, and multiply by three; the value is -0.018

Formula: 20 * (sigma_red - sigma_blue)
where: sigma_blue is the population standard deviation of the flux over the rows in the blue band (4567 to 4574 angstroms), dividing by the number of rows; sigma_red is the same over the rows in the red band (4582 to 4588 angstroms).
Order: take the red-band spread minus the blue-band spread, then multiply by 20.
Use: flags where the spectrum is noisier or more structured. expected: 5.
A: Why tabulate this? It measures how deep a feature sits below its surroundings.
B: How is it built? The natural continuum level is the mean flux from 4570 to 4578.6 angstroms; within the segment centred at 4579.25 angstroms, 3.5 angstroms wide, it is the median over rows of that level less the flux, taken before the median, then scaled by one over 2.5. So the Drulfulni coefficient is 0.4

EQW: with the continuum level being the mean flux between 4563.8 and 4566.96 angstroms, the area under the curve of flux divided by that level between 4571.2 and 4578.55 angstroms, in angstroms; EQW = 7.5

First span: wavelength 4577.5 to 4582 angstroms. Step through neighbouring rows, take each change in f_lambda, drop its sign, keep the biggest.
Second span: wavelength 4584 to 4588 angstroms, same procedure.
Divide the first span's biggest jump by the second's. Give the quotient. 1.0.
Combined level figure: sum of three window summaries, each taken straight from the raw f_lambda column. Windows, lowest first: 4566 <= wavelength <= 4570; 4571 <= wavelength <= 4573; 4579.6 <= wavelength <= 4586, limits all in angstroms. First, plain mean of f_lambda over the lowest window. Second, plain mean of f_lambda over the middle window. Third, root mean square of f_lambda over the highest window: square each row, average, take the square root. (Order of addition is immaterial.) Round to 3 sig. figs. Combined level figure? 82.7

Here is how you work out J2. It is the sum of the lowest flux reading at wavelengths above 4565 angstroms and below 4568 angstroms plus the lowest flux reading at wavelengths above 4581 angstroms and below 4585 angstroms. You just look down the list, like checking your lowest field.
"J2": 53.8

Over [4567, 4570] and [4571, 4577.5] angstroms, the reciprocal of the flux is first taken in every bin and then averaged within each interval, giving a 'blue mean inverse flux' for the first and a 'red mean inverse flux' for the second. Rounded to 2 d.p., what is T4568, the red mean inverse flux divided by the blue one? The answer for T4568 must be 1.00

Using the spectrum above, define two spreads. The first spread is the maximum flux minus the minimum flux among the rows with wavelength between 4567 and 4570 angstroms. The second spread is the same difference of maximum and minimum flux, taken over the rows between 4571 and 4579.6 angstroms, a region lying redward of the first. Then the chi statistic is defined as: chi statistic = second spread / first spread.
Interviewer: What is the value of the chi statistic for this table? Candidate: 6.5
